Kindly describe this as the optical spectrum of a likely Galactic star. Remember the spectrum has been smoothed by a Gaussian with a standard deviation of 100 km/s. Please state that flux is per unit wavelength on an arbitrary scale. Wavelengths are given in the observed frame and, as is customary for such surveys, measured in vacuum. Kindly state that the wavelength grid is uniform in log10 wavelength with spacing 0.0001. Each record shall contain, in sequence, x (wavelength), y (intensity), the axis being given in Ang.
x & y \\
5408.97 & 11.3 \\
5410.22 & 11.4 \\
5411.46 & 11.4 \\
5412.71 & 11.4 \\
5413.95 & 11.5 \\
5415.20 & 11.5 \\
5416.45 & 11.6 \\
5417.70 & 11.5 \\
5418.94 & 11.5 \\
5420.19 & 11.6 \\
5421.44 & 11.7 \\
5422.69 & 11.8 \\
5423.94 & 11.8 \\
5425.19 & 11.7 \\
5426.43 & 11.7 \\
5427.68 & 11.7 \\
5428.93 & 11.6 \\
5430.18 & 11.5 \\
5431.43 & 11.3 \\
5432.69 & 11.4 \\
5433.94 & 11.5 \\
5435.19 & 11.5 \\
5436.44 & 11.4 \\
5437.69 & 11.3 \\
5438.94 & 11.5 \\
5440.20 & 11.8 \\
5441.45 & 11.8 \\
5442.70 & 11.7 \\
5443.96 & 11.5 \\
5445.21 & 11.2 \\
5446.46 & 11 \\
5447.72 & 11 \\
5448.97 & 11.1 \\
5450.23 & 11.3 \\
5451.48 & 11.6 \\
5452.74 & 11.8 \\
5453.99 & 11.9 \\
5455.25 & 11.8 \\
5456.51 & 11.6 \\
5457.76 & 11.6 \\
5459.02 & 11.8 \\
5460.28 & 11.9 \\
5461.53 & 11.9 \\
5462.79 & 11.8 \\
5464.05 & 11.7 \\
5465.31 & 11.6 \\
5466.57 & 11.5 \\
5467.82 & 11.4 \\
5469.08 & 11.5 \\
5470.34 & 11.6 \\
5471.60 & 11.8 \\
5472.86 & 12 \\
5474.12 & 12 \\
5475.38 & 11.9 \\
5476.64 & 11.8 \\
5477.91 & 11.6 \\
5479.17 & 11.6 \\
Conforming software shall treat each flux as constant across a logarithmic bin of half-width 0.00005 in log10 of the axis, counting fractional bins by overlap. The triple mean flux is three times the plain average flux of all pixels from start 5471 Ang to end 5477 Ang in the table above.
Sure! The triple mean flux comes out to 35.7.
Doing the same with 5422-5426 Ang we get 35.3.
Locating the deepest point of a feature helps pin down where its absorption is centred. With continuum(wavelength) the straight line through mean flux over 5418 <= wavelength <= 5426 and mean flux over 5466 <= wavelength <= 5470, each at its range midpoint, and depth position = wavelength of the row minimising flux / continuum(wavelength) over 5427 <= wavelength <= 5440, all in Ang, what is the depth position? 5431.43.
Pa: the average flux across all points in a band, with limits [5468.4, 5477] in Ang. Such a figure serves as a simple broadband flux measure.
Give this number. 11.8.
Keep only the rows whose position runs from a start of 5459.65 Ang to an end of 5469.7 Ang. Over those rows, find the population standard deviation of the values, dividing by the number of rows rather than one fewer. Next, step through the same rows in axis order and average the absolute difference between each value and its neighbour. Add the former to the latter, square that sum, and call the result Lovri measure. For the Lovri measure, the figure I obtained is 0.071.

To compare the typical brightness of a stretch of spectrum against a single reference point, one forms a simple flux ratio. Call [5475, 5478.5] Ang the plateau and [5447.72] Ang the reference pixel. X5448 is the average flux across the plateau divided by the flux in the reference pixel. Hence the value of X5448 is 1.07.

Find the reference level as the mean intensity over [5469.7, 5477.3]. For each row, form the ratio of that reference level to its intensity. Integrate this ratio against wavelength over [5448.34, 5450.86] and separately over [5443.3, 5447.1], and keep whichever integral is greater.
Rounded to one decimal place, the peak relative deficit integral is 4.0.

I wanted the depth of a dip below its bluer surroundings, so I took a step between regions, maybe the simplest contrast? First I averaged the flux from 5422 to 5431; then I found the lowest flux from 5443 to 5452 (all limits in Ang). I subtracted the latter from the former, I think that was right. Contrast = 0.69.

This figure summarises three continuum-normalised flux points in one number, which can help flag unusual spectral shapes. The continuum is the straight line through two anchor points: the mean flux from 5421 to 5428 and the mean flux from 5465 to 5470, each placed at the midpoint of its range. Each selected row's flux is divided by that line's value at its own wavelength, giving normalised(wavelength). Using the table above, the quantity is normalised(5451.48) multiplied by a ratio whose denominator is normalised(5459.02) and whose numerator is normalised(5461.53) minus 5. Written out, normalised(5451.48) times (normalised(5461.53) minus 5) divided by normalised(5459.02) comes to -3.89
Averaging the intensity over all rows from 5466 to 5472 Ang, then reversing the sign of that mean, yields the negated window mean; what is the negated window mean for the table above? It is -11.6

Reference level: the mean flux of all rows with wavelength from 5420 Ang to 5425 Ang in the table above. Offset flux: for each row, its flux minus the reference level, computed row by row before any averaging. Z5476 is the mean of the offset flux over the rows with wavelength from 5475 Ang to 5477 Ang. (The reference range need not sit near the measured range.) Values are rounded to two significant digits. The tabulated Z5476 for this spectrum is 0.13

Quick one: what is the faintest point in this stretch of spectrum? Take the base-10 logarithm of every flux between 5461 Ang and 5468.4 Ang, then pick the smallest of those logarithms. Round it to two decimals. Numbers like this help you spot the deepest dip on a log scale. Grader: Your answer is 1.06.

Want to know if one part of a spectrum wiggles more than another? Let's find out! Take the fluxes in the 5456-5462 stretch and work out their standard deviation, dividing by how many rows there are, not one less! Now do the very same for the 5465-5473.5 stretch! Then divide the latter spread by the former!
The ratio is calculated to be 1.4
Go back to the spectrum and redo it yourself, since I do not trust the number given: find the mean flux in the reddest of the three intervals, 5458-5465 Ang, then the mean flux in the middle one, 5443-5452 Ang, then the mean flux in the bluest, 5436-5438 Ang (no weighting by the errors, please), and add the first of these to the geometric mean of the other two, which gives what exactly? 23.1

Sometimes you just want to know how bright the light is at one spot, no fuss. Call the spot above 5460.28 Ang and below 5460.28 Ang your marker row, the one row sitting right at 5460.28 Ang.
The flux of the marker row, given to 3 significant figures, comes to 11.9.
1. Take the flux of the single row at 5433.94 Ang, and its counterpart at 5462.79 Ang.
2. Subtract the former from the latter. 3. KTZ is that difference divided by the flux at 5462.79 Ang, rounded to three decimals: 0.025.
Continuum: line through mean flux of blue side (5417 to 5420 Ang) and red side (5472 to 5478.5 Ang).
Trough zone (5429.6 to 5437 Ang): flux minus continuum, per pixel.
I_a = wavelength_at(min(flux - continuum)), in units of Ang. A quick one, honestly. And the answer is 5431.43 Ang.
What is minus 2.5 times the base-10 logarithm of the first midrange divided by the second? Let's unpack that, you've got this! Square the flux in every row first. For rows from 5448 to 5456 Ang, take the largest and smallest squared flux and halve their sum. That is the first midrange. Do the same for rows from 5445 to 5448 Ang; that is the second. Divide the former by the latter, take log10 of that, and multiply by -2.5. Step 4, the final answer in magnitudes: -0.078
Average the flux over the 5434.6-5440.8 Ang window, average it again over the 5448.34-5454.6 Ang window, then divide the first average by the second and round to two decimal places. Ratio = 1.00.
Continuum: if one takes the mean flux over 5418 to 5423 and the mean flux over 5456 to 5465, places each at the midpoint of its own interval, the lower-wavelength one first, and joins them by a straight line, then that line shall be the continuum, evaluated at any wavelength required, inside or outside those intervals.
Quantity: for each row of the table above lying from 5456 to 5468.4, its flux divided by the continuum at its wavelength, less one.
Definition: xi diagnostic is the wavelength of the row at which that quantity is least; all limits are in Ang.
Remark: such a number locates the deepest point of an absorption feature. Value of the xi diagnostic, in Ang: 5467.82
